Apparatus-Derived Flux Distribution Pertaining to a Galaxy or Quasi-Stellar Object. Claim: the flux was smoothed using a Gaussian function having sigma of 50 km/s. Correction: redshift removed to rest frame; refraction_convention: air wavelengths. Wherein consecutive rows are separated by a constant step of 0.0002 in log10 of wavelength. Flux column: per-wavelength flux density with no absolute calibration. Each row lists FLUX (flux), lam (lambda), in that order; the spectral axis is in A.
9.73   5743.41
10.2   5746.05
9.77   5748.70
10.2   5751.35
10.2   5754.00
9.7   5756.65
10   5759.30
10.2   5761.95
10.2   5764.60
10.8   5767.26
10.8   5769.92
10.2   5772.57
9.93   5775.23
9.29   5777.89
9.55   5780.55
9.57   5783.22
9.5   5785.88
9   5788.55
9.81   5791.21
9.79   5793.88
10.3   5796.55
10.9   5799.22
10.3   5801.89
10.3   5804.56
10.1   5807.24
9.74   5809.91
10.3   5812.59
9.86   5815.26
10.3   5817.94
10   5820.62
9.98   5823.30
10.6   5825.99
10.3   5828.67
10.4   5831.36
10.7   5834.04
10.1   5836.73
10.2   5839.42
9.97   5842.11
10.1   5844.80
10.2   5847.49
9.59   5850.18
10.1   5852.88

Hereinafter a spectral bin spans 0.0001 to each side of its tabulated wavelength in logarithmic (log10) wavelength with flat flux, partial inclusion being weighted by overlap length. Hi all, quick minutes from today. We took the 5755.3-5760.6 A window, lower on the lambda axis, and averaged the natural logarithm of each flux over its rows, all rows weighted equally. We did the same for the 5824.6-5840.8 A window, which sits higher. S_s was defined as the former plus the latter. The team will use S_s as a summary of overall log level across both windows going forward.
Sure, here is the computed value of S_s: 4.63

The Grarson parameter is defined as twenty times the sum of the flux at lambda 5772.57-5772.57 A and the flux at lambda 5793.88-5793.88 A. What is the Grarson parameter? 400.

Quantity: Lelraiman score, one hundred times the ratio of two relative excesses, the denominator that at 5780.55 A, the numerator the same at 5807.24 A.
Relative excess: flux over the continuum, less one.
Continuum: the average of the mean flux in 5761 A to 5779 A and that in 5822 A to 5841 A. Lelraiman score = 23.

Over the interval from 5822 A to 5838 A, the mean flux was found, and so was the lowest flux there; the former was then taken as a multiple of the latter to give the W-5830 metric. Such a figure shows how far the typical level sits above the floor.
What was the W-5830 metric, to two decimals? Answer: 1.04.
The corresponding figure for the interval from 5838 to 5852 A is 1.04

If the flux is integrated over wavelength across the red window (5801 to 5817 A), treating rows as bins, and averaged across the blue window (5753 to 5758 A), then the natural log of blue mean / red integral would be -2.79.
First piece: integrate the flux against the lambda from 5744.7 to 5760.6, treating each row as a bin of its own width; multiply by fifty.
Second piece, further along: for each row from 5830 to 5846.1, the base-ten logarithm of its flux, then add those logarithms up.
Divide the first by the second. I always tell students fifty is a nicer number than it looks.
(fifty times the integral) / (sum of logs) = 1313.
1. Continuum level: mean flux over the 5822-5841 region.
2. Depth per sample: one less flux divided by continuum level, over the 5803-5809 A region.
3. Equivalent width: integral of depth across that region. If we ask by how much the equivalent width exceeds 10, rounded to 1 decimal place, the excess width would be -9.9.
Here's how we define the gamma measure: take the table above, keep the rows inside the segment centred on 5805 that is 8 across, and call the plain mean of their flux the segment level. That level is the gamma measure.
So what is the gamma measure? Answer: 10.2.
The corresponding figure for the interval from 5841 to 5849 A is 10.1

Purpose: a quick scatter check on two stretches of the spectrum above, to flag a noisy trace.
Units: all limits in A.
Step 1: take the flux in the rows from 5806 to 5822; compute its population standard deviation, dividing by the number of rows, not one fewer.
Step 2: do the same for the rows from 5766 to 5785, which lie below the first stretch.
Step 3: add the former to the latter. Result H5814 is 0.77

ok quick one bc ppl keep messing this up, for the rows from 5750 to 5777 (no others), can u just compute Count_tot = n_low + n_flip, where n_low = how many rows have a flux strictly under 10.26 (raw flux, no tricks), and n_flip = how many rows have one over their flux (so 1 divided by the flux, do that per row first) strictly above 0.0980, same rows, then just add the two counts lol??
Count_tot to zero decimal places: 16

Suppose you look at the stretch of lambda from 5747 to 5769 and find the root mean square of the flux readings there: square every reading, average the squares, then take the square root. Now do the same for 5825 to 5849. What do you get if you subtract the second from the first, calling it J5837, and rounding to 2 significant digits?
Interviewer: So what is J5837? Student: -0.15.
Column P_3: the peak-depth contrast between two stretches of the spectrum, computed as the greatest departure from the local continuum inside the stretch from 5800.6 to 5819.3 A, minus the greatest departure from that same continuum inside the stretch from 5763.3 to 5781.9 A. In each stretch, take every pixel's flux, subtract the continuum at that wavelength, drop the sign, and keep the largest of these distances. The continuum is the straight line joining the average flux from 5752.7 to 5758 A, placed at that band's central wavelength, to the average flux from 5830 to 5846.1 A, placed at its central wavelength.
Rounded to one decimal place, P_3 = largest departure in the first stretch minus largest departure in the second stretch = -0.4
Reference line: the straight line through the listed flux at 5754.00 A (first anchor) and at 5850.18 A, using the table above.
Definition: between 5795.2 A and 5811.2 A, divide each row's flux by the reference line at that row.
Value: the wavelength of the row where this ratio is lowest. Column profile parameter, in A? 5809.91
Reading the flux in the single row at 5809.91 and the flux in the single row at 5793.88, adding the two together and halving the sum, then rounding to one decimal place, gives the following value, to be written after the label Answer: 9.8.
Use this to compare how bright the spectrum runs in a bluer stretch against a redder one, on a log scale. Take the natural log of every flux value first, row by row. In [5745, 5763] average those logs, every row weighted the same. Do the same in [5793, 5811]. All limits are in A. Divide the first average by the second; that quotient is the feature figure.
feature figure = 0.99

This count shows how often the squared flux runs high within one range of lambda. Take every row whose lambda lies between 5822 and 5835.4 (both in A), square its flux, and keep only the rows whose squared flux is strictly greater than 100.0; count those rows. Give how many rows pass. 4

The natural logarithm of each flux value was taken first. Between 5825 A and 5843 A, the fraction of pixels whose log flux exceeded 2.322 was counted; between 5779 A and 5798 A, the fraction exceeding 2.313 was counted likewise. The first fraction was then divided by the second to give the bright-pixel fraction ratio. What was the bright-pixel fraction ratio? 5.0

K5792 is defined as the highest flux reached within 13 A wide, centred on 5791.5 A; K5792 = 10.3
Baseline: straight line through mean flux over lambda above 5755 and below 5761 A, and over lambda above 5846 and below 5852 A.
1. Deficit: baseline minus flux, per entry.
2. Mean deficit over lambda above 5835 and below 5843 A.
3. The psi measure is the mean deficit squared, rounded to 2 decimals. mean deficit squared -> 0.04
